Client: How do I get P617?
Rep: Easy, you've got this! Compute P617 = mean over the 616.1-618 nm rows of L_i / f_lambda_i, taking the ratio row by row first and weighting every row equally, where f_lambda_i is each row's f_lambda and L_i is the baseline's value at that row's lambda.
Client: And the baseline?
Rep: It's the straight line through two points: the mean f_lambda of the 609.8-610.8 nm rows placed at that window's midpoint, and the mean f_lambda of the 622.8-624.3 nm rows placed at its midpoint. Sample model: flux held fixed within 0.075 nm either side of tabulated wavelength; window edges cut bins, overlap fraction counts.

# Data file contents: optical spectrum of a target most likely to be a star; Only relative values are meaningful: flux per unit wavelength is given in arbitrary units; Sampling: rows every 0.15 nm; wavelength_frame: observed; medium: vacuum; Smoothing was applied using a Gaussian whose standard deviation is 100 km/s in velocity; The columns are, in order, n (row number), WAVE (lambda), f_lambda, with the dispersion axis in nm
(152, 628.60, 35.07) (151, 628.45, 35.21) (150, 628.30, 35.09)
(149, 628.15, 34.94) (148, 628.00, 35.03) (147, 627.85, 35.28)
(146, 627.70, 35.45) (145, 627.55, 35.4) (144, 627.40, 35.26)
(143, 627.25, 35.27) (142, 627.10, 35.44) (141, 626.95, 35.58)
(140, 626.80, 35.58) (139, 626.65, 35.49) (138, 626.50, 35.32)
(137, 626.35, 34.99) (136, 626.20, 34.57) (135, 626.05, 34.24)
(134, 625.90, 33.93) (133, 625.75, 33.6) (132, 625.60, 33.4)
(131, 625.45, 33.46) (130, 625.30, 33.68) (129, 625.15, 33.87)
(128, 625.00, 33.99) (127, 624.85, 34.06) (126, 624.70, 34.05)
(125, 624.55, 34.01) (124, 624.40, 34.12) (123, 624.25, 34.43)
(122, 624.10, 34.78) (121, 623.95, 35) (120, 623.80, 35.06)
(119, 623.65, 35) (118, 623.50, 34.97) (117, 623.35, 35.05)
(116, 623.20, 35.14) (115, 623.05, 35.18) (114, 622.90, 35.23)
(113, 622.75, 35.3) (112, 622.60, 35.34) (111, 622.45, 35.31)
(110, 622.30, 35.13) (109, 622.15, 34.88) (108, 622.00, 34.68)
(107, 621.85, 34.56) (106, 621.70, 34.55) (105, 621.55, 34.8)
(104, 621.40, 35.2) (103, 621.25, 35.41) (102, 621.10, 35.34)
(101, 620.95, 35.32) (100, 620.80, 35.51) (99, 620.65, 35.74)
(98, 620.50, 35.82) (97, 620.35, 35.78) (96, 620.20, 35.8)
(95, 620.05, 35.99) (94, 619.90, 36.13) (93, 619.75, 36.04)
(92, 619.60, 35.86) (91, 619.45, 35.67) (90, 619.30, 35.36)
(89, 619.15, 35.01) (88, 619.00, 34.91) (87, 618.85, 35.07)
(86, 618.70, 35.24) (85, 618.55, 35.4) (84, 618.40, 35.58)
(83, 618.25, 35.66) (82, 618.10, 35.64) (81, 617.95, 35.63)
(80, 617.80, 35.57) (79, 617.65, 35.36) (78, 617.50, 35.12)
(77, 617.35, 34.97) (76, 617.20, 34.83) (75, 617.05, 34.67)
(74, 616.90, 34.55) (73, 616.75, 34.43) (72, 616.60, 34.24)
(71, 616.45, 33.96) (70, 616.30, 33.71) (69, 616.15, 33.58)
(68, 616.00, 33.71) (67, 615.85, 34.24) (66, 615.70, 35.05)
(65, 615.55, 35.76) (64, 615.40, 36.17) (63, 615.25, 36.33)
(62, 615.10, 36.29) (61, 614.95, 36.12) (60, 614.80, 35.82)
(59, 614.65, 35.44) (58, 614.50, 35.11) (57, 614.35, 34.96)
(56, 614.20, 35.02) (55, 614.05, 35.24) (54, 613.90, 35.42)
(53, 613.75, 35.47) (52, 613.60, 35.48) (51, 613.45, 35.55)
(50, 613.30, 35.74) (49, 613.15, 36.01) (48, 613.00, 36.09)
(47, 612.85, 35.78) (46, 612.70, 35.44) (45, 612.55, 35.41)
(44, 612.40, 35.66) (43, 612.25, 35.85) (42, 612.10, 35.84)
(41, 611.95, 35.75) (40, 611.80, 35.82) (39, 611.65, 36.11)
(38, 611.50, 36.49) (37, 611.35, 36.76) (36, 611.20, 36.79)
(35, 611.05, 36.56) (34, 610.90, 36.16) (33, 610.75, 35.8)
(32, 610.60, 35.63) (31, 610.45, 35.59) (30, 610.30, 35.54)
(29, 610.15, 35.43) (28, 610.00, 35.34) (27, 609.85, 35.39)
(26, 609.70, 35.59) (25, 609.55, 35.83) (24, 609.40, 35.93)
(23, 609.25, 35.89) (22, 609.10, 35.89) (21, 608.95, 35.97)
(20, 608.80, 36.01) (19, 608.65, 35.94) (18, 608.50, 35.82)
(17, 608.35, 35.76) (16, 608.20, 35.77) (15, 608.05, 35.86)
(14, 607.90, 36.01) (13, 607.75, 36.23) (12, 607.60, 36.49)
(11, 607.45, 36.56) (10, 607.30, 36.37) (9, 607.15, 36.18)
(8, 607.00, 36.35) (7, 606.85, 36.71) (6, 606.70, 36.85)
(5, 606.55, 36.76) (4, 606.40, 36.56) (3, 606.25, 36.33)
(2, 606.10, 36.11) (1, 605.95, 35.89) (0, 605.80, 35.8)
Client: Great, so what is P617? 1.02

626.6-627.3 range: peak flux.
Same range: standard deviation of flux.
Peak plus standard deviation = 35.7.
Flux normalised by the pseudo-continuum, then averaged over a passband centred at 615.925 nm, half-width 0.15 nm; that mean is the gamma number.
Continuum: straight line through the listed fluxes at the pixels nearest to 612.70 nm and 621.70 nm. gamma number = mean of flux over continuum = 0.97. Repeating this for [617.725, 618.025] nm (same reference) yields 1.02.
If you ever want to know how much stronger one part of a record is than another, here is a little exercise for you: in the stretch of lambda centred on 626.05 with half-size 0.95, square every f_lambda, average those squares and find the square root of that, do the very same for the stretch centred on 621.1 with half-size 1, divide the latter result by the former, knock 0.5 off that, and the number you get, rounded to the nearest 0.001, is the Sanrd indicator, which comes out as 0.524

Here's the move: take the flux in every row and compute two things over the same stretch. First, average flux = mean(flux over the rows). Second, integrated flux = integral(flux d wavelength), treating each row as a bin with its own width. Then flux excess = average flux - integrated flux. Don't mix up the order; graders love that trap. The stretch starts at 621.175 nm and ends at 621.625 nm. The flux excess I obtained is 19.3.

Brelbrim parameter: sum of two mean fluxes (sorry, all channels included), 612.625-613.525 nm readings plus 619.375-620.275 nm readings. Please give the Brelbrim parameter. 71.7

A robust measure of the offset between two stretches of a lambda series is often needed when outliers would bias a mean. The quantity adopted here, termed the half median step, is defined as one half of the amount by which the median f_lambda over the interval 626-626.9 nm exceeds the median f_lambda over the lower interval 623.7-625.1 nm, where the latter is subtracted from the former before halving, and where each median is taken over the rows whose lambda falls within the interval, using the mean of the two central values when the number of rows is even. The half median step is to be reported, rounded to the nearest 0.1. 0.5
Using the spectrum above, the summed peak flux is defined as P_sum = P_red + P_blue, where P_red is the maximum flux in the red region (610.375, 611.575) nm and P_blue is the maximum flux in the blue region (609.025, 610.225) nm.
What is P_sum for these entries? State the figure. 72.7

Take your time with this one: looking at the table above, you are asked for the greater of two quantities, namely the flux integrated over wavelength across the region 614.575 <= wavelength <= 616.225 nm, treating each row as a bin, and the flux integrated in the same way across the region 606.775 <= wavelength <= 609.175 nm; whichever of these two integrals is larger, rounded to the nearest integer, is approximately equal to 87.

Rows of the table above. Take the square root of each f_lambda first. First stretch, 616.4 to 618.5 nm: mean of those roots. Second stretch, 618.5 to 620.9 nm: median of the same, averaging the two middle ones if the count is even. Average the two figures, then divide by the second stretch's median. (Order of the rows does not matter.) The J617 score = 1.00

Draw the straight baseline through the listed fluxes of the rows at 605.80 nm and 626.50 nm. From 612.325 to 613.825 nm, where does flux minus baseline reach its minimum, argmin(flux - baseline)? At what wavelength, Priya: 612.55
